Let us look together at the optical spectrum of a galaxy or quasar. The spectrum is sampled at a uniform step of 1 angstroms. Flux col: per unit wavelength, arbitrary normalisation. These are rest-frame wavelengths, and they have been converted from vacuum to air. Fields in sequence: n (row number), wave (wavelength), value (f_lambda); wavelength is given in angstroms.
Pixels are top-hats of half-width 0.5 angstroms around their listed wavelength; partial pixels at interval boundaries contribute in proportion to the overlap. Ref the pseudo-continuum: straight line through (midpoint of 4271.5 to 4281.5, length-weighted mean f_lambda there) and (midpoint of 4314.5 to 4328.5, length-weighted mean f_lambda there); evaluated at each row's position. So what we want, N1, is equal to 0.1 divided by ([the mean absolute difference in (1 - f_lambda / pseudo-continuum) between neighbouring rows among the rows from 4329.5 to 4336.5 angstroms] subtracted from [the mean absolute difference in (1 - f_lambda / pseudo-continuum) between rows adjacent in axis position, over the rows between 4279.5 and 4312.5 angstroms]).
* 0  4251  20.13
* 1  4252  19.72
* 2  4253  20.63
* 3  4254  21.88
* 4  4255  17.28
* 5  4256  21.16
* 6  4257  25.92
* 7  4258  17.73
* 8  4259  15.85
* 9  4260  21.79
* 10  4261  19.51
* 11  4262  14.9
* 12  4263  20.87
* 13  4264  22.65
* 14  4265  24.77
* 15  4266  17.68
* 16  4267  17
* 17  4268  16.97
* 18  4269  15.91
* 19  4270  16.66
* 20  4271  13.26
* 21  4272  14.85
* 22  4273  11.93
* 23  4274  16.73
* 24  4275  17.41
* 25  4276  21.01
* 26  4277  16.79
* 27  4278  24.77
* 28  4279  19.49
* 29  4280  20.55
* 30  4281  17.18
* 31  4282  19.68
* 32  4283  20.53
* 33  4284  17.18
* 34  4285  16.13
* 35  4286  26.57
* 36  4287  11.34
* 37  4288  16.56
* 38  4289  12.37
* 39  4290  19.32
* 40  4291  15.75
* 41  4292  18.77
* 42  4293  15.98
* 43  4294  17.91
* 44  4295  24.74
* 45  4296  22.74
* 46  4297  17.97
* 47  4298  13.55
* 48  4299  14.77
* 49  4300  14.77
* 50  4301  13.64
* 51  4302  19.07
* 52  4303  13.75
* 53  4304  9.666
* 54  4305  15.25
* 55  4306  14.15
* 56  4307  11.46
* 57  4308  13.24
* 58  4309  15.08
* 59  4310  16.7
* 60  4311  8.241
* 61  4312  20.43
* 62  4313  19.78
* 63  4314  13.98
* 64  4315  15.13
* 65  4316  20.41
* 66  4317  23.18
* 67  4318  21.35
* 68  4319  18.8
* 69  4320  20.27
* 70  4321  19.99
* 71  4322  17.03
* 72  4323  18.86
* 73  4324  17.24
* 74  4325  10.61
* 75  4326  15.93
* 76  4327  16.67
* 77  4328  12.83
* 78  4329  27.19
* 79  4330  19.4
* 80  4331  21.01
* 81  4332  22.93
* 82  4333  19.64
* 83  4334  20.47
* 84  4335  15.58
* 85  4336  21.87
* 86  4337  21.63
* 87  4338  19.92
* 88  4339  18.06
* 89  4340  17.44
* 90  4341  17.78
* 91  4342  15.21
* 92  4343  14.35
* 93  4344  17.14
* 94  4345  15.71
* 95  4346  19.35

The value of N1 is 2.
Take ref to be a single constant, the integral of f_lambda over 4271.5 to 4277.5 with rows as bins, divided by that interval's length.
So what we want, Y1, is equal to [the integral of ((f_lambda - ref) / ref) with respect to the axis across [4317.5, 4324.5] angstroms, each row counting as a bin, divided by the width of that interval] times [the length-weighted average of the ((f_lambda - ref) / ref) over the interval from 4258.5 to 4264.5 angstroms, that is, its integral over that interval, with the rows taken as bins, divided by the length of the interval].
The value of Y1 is 0.027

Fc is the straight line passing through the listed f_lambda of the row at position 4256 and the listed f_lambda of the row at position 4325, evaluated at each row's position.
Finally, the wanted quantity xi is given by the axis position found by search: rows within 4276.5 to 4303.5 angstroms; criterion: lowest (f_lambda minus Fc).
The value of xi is 4287 angstroms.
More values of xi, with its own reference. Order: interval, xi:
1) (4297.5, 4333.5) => 4311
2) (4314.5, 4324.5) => 4315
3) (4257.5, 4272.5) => 4271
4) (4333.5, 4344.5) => 4343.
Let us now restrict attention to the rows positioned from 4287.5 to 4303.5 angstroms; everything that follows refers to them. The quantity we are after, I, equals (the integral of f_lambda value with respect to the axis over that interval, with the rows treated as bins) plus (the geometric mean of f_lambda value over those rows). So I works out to 288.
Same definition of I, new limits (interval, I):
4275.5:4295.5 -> 391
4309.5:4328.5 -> 344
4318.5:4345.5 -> 512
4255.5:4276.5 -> 403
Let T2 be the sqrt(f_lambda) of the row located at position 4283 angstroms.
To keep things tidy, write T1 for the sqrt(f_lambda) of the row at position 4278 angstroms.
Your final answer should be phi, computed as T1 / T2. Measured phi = 1.10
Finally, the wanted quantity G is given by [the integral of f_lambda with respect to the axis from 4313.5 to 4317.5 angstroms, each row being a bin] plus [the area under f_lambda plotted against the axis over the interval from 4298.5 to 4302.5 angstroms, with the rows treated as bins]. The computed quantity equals 135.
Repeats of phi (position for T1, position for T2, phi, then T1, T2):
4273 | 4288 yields 0.85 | 3.5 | 4.07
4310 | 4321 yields 0.91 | 4.1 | 4.47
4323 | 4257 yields 0.85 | 4.3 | 5.09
